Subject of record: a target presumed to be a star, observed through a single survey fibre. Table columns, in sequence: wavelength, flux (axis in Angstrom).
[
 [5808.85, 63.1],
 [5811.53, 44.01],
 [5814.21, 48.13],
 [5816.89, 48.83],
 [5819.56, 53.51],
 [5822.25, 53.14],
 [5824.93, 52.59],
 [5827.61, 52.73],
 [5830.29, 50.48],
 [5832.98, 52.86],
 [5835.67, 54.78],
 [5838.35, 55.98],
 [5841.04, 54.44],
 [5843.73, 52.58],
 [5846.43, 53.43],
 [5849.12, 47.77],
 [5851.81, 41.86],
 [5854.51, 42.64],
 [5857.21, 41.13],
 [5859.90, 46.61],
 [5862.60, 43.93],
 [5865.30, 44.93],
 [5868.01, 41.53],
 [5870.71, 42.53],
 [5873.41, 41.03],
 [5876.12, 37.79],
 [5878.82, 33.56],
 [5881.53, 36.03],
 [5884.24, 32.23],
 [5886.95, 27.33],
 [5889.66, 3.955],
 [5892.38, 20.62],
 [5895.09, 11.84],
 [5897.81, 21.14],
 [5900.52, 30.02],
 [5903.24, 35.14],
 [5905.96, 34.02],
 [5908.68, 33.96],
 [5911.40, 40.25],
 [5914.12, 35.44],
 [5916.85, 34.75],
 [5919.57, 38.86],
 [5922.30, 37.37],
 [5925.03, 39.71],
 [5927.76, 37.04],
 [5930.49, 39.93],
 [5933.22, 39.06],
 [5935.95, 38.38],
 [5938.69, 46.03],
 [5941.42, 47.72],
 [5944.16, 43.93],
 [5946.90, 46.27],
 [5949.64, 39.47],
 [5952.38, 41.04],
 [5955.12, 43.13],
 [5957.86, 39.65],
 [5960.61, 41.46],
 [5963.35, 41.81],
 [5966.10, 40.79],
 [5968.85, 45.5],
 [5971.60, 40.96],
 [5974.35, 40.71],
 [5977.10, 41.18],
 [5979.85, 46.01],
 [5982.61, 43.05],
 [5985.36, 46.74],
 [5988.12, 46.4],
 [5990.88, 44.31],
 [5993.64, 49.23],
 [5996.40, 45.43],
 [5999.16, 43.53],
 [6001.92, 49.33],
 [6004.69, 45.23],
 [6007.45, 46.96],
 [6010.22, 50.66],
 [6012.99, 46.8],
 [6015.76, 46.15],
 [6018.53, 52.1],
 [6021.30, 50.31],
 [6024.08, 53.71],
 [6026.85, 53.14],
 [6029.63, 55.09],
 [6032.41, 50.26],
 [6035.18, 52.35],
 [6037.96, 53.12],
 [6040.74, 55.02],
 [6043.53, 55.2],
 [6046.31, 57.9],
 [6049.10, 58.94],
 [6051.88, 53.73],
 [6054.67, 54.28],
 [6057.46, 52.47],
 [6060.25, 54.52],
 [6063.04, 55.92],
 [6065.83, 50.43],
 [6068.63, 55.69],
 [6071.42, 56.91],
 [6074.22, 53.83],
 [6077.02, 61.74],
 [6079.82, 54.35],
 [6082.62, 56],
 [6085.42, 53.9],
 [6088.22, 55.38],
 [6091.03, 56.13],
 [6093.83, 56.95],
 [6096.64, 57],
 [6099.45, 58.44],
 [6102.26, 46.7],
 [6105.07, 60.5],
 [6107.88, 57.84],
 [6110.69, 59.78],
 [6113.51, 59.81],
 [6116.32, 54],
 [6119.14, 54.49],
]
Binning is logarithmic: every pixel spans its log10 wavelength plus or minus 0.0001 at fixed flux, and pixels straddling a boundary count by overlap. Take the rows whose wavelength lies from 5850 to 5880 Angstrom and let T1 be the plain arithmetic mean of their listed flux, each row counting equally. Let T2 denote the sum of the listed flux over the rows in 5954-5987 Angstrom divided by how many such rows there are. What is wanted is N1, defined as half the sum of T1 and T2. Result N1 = 42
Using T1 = 42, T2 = 43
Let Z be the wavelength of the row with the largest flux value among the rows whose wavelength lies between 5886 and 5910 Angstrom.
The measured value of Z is 5903.24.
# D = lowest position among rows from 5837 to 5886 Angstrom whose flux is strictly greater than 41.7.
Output 5838.35 Angstrom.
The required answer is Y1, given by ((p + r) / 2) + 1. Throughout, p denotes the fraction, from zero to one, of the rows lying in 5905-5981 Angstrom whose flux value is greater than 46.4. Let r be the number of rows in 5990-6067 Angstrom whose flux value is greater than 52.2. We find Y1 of 8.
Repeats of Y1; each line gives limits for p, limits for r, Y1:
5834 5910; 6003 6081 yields 11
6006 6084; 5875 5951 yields 1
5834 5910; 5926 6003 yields 1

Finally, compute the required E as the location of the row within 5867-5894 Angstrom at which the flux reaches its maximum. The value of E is 5870.71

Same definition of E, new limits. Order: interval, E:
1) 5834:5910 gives 5838.35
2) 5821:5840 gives 5838.35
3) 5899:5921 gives 5911.40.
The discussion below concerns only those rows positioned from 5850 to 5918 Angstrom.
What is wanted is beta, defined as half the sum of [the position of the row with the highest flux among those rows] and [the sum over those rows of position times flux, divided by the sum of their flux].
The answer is 5870.7 Angstrom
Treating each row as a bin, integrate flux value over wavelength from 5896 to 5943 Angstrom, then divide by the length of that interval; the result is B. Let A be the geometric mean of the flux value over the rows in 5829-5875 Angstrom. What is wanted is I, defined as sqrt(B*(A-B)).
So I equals 20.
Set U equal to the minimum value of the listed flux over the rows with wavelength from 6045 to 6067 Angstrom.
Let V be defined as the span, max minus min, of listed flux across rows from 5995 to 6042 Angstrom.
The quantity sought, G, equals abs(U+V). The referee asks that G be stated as 62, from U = 50.43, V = 12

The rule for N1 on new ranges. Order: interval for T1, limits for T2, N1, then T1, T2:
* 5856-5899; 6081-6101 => 45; 33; 56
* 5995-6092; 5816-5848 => 53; 53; 53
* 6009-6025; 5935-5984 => 46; 50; 43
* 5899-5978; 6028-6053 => 47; 40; 55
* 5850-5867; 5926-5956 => 43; 44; 42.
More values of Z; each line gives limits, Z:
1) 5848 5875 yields 5849.12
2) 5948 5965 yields 5955.12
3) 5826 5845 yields 5838.35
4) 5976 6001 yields 5993.64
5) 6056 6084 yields 6077.02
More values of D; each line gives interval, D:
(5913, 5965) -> 5938.69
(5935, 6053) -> 5938.69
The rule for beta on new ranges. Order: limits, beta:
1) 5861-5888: 5869.5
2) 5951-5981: 5973.0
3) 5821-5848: 5836.4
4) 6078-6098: 6092.5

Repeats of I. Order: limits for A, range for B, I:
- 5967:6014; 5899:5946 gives 16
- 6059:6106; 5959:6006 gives 22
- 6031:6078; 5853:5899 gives 27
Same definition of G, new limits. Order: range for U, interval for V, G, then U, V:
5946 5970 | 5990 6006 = 45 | 39.47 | 6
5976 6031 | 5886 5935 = 77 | 41.18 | 36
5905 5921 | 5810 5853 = 48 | 33.96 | 14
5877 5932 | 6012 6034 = 13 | 3.955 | 9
